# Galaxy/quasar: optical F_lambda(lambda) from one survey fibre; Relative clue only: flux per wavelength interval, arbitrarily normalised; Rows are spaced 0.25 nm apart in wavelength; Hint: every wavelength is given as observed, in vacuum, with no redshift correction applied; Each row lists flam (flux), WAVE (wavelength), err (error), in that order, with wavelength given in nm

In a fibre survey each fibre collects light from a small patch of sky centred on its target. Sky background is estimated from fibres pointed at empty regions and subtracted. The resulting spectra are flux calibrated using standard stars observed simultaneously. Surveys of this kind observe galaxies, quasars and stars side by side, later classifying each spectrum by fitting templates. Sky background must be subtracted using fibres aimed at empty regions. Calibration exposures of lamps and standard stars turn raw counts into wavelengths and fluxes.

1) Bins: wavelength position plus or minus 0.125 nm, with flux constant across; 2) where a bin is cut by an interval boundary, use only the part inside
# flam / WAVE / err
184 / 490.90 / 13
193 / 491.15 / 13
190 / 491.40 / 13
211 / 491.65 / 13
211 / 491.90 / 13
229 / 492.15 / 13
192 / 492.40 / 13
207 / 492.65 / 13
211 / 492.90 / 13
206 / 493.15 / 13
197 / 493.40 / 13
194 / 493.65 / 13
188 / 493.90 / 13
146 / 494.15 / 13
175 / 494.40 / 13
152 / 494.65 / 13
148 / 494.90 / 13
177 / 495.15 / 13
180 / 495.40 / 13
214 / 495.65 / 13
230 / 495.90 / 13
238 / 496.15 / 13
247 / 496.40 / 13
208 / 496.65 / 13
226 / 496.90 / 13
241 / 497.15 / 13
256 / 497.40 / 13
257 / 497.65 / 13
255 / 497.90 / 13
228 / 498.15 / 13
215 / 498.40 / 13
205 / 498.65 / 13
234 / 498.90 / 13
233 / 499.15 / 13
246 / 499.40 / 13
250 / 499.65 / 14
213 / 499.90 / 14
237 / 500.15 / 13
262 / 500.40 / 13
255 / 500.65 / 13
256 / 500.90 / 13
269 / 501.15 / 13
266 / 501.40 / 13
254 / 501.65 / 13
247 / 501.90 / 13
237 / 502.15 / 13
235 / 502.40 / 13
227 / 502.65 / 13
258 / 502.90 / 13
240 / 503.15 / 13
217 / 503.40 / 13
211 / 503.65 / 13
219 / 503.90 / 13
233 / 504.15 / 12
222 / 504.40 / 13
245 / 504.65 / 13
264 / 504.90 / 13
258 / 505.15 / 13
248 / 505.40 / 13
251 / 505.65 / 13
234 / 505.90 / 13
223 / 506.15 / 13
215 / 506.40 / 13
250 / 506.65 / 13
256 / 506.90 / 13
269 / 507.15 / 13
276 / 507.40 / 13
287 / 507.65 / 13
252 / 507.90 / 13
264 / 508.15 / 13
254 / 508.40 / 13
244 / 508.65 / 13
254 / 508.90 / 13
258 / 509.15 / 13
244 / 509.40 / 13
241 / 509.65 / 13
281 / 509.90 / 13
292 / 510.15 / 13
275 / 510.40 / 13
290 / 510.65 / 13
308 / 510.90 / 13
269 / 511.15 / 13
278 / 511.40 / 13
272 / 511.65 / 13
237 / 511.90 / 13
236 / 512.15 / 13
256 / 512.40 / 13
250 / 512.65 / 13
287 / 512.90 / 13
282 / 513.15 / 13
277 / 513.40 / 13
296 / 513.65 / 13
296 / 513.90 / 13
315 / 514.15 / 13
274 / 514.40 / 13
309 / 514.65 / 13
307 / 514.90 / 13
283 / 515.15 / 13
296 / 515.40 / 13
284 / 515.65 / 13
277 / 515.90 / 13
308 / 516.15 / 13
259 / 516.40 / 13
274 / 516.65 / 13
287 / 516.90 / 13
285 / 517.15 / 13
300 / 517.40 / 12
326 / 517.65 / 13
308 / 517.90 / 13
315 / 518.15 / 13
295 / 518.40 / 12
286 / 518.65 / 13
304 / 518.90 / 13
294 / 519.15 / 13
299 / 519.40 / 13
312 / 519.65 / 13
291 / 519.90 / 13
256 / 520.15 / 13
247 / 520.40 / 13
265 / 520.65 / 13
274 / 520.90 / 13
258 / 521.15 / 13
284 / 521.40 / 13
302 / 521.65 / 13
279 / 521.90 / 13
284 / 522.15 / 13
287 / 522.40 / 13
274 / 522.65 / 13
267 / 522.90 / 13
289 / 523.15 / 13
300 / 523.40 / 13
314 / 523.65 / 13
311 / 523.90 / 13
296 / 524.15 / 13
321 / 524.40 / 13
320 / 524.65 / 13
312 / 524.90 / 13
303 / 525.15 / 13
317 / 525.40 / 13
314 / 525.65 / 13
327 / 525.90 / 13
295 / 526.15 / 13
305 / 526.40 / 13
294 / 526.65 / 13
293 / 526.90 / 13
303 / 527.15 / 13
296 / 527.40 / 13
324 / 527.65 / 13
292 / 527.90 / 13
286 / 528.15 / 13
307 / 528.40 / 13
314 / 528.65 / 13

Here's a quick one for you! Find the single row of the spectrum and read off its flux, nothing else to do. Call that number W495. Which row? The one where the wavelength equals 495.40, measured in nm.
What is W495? 180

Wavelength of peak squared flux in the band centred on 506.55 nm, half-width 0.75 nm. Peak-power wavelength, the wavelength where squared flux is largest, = 507.15 nm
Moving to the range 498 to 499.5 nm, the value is 499.40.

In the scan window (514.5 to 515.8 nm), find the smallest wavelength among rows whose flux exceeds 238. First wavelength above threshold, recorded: 514.65 nm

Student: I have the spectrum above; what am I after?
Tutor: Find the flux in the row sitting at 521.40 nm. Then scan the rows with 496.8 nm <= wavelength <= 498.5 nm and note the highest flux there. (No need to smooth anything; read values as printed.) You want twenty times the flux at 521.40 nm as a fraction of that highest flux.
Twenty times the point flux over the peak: 22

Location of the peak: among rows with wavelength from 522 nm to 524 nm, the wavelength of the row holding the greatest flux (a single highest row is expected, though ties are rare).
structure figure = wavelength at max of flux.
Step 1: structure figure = 523.65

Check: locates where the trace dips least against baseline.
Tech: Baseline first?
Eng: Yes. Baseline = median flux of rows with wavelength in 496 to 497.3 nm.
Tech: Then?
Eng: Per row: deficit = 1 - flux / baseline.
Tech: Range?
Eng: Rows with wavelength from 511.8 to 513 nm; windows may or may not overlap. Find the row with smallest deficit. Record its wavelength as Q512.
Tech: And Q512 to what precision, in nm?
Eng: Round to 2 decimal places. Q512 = 512.90 nm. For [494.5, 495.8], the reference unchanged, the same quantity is 495.65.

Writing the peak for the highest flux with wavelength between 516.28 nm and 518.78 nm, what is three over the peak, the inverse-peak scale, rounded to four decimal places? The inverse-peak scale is 0.0092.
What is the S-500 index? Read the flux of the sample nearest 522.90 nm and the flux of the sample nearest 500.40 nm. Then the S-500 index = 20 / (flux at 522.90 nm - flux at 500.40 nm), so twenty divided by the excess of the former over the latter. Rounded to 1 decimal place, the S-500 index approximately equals 4.0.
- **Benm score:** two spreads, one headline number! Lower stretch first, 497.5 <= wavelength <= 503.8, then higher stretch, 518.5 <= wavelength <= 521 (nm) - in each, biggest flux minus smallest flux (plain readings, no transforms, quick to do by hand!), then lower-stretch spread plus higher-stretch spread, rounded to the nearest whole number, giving 129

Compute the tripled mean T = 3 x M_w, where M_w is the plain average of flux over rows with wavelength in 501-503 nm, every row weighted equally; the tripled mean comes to 747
